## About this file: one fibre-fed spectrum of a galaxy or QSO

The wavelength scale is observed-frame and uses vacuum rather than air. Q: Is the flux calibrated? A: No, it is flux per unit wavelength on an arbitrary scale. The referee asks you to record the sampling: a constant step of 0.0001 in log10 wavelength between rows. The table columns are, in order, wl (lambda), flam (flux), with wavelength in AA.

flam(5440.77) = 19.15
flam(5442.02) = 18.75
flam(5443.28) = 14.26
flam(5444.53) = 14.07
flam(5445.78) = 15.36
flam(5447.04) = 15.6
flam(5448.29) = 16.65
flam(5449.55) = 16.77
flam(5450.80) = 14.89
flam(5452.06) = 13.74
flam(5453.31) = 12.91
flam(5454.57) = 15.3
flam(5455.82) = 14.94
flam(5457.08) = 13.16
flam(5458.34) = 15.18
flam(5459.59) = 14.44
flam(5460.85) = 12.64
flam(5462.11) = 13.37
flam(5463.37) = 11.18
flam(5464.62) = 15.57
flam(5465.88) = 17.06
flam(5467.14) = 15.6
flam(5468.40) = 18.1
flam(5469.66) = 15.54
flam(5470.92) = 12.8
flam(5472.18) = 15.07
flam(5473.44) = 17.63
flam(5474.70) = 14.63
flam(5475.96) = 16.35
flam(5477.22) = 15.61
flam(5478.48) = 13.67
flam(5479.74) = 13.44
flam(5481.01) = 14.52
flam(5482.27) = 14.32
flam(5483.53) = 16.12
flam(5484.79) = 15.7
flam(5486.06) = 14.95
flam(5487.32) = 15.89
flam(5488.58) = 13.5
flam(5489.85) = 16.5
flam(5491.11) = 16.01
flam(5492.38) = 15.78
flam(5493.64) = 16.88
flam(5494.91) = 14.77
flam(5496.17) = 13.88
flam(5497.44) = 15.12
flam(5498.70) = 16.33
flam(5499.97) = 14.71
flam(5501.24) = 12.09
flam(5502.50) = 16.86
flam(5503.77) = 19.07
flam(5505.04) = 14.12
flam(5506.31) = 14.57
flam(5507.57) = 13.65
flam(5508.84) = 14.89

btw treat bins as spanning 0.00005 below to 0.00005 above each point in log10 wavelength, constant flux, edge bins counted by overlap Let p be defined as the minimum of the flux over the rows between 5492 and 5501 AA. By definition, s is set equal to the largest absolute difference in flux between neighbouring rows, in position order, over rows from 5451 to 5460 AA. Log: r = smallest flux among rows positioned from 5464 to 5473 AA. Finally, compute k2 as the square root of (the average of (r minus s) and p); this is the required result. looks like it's 3.48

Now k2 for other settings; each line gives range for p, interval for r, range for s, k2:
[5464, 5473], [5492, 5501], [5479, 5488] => 3.53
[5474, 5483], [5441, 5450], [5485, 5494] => 3.50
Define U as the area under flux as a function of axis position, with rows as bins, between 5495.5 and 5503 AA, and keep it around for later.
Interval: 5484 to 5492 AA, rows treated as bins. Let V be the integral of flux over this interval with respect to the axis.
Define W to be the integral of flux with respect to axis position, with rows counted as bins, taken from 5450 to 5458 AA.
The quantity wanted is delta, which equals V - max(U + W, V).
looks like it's -102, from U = 111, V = 124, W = 114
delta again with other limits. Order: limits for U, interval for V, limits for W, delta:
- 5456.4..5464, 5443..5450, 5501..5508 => -100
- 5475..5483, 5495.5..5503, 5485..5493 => -130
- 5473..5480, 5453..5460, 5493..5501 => -127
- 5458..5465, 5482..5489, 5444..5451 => -98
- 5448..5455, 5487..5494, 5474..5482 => -112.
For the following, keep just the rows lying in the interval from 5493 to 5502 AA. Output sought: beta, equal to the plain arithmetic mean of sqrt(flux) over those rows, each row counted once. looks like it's 3.85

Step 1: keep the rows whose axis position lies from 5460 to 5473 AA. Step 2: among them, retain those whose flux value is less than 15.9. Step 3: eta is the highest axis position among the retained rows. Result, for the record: 5472.18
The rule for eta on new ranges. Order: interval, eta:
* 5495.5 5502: 5501.24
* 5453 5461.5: 5460.85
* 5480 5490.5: 5488.58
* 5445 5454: 5453.31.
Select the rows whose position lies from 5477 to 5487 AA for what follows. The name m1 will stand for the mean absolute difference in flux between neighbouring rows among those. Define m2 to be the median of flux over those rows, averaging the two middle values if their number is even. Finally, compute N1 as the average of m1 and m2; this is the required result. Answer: 7.8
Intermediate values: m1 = 0.9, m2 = 14.7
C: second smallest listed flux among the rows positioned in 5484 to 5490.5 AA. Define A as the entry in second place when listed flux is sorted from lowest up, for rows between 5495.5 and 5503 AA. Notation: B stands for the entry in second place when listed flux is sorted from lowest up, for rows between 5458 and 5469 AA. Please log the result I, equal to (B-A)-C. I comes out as -16.2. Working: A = 13.88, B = 12.64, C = 14.95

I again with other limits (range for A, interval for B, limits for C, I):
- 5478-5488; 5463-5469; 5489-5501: -12.8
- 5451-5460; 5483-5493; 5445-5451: -13.6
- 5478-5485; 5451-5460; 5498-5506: -14.6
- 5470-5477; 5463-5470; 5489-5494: -15.1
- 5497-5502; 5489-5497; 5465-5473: -15.0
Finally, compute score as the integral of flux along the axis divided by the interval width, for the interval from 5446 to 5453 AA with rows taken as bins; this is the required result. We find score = 15.4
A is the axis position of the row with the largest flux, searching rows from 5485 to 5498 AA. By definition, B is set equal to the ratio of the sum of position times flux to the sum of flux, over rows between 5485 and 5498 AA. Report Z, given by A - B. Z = 1.9 AA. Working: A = 5493.64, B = 5491.7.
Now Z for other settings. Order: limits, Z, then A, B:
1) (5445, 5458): -1.7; 5449.55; 5451.2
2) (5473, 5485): -5.6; 5473.44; 5479.0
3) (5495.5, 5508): 1.9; 5503.77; 5501.9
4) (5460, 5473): 1.7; 5468.40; 5466.7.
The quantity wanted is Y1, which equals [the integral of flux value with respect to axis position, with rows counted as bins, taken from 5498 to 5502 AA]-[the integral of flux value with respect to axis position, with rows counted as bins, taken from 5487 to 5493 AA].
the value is -35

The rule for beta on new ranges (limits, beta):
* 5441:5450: 3.99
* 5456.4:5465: 3.69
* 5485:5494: 3.95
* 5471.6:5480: 3.89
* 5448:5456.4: 3.87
